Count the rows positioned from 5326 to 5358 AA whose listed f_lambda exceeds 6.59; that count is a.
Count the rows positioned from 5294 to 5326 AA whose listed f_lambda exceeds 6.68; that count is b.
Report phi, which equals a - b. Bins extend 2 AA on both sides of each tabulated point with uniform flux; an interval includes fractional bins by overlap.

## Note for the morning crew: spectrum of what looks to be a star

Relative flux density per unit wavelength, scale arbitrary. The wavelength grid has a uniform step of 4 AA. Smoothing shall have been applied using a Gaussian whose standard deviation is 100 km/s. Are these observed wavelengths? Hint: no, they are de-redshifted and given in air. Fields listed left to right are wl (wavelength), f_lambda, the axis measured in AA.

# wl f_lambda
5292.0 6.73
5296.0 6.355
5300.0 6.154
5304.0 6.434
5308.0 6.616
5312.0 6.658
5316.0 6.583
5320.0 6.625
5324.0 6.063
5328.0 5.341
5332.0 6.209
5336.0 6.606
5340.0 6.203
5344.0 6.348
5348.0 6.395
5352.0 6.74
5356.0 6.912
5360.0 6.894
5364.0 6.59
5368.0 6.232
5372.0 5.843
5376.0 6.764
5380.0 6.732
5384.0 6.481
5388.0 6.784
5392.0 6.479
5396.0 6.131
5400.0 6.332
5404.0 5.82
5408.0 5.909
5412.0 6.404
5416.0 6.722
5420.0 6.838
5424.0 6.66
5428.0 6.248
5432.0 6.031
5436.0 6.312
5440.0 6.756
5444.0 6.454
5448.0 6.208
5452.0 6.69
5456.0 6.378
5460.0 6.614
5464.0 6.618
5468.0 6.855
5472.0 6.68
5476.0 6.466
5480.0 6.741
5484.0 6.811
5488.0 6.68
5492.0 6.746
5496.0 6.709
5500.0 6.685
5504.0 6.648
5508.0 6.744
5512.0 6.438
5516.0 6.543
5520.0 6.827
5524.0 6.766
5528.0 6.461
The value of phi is 3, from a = 3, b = 0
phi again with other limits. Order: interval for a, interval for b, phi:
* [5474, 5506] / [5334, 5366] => 4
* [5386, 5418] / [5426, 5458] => 0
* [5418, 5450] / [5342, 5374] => 0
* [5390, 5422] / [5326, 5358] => 0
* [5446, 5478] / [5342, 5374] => 2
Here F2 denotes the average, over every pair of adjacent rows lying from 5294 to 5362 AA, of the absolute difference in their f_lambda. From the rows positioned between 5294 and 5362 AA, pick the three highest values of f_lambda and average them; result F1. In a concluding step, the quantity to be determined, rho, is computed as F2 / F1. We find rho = 0.041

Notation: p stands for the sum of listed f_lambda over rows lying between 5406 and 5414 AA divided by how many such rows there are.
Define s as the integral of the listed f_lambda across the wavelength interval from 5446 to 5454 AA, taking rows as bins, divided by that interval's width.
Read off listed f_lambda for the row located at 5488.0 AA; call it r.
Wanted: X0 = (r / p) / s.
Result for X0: 0.168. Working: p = 6.2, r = 6.68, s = 6.45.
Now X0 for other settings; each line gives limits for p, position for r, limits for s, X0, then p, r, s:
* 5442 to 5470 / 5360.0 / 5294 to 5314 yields 0.163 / 6.5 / 6.894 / 6.44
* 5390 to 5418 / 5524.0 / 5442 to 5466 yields 0.167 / 6.3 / 6.766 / 6.49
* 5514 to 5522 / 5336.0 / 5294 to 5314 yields 0.153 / 6.7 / 6.606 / 6.44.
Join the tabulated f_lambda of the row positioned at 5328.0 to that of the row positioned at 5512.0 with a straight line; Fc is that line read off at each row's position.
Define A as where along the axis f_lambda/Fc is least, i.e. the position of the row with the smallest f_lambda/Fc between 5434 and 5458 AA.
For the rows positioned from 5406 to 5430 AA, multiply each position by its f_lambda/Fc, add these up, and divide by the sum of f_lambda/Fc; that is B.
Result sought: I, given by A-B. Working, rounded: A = 5448.0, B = 5418.1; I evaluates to 29.9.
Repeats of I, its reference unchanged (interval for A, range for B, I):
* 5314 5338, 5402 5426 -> -86.3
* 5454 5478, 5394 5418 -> 69.9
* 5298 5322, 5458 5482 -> -170.0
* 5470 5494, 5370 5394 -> 93.9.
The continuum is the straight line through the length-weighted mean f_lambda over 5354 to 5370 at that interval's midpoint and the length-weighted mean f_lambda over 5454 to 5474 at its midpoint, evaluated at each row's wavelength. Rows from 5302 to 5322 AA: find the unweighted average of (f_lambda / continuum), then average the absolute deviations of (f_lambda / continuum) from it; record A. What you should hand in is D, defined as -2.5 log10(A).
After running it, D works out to 5.1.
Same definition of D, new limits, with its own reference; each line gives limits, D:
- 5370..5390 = 3.4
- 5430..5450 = 3.8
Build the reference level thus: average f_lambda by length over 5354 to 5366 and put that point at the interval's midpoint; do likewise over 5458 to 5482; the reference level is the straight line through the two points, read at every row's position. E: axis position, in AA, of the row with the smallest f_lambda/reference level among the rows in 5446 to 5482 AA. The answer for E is 5448.0 AA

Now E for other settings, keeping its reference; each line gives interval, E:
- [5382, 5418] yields 5404.0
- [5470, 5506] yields 5476.0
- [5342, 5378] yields 5372.0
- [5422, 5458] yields 5432.0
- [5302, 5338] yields 5328.0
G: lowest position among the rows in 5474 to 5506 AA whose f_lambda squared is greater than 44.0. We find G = 5480.0 AA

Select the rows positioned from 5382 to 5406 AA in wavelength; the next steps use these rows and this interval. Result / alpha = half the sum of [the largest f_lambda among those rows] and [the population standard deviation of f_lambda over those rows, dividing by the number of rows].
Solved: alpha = 3.54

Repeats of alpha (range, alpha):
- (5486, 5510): 3.39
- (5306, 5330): 3.57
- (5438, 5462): 3.47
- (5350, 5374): 3.65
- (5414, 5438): 3.56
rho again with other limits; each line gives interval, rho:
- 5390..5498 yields 0.036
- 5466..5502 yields 0.018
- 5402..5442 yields 0.042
